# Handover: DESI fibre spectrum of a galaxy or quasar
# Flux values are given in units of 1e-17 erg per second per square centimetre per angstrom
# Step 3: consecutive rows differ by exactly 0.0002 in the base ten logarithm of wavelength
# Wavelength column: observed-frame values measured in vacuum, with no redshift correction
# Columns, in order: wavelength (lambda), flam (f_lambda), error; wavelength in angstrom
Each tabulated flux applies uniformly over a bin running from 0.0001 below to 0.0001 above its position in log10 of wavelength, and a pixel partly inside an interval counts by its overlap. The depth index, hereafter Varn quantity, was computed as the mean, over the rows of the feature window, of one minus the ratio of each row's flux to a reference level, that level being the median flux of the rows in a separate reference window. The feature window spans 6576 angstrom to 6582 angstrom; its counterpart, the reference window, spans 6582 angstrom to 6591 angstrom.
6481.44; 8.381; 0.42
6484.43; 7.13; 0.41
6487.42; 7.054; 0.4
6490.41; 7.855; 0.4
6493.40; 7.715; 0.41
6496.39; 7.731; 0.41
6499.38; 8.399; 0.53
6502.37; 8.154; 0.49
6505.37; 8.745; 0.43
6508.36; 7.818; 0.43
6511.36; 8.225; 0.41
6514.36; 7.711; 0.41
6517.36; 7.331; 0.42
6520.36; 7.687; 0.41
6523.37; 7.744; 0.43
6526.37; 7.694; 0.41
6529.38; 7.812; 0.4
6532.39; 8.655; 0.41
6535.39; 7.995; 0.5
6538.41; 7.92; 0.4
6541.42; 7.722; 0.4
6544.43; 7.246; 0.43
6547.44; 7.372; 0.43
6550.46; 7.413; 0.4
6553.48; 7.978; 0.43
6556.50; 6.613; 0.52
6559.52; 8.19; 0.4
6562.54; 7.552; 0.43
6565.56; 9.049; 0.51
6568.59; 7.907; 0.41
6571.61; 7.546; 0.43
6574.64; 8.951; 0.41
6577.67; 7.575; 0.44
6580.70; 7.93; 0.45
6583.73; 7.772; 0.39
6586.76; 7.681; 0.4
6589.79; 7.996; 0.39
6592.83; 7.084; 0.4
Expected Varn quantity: 0.00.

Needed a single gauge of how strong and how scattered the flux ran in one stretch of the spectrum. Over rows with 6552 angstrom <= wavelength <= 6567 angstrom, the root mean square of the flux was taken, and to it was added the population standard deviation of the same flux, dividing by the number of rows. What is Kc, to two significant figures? 8.7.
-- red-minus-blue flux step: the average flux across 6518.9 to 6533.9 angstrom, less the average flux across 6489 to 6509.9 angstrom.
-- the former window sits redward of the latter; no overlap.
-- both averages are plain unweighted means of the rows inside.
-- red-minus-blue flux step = -0.14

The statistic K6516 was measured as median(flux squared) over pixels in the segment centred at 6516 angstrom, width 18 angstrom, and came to 59.7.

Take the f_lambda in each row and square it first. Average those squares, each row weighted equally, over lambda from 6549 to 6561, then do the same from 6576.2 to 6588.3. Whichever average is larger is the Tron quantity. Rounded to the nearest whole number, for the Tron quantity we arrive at 60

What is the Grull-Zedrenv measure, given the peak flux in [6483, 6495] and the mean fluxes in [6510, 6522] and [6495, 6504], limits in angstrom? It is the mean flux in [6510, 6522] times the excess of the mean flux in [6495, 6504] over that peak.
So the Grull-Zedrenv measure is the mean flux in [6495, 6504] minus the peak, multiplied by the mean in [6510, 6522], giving 2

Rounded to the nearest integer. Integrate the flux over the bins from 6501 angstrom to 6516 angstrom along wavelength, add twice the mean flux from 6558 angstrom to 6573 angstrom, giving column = 138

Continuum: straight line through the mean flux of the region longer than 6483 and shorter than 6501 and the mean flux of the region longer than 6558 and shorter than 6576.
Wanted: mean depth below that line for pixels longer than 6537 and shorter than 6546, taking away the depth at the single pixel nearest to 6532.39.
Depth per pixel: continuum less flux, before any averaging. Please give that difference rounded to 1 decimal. 1.1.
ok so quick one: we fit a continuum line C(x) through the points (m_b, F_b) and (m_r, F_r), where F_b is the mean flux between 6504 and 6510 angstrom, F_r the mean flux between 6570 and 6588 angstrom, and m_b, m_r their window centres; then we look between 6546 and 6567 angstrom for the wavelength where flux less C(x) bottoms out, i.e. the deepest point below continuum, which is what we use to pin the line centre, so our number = 6556.50 angstrom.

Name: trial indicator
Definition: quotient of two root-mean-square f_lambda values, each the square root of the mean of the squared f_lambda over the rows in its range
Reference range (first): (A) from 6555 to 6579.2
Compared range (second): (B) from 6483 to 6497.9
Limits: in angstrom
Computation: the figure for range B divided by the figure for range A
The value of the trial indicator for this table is 0.94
